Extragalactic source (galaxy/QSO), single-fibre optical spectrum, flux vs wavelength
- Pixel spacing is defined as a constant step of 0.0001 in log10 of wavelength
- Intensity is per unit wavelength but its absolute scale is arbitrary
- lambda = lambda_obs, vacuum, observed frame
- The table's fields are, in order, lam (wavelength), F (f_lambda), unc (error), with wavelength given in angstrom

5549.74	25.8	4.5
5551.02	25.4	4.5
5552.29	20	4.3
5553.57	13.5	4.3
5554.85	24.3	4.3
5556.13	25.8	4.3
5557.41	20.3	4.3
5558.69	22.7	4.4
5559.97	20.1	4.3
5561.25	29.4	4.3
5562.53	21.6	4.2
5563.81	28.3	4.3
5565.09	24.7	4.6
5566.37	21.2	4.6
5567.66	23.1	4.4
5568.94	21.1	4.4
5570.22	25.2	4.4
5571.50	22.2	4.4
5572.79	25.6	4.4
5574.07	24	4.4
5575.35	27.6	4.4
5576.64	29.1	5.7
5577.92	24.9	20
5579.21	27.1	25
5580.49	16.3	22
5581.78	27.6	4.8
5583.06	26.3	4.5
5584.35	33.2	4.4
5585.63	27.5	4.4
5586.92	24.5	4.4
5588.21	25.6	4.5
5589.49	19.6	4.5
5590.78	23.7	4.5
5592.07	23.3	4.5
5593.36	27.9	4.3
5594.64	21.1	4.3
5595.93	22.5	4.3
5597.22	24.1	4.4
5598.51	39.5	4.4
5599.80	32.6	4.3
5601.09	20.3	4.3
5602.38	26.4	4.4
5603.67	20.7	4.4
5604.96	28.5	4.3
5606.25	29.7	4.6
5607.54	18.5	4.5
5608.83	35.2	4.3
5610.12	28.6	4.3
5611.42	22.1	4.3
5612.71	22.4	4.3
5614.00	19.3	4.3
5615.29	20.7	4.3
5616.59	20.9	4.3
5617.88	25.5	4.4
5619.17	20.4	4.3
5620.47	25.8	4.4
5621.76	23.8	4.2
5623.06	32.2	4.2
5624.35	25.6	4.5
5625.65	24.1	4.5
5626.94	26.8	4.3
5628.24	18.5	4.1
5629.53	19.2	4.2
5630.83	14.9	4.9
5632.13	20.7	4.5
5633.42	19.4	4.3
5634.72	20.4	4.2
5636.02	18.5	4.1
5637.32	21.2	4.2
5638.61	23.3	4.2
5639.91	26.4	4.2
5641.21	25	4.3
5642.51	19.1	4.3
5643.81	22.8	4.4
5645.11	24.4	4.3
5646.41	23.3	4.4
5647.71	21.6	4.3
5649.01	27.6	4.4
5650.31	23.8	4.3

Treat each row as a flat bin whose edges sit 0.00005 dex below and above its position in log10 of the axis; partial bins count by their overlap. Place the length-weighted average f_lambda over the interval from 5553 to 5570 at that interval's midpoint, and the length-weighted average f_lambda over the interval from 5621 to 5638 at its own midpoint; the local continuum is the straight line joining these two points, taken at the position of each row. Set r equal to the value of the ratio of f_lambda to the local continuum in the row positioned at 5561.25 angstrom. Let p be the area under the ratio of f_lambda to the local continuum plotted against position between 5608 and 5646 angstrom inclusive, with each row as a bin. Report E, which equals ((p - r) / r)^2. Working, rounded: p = 40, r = 1.3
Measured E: 892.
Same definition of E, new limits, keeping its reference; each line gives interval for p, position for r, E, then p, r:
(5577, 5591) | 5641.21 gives 160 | 16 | 1.1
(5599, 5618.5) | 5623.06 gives 194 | 22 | 1.5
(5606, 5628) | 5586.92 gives 461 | 24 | 1.1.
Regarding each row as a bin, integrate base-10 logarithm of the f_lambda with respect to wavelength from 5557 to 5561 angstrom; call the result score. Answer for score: 5.3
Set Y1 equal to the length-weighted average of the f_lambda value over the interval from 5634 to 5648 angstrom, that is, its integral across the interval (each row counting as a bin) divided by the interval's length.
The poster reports 22.4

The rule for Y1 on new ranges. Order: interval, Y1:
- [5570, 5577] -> 25.5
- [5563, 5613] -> 25.4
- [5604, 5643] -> 23.2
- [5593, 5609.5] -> 26.7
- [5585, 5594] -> 24.6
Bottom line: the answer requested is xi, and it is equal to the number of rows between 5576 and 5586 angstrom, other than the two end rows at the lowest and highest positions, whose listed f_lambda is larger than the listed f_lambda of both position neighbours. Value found 3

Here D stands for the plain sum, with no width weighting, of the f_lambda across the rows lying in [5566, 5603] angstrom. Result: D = 733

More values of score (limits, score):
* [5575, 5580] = 7.1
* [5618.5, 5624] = 7.7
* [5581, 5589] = 11.4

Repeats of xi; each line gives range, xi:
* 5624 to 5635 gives 3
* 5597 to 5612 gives 4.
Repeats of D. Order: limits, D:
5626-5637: 158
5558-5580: 418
